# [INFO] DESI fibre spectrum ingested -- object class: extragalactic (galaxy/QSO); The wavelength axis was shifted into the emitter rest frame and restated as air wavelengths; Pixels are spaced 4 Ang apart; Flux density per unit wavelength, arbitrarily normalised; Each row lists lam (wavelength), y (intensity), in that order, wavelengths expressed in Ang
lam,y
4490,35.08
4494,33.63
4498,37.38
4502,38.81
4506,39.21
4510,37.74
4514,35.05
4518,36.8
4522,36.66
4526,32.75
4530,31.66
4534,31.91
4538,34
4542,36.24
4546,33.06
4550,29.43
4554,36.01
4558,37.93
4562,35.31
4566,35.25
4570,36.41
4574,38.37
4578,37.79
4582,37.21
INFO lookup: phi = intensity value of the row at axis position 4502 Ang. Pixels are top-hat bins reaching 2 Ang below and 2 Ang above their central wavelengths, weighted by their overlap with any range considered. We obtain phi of 38.81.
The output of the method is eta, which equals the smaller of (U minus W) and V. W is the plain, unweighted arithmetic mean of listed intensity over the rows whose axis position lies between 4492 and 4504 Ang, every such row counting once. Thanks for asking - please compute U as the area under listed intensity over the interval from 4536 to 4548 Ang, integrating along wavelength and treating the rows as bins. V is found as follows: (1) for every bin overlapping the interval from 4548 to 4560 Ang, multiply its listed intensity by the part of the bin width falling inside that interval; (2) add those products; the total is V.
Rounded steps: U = 413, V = 413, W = 37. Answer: 377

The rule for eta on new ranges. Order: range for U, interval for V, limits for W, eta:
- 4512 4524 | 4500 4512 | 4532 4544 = 400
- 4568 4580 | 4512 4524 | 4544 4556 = 417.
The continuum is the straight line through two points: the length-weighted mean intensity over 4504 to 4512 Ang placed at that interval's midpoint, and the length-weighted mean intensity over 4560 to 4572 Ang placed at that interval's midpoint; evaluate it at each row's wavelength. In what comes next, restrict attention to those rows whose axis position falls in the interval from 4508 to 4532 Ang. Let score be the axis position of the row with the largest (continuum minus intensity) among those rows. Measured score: 4530 Ang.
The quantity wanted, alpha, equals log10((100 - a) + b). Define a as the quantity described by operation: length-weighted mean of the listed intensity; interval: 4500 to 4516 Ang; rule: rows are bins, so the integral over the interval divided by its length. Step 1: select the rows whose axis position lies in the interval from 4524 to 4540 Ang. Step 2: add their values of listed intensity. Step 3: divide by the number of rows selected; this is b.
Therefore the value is 1.98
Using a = 38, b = 32.6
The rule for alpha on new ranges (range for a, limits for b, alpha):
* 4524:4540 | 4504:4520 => 2.02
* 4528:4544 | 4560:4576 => 2.01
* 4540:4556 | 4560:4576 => 2.01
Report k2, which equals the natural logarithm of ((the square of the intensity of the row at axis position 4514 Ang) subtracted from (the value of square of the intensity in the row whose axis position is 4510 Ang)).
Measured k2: 5.3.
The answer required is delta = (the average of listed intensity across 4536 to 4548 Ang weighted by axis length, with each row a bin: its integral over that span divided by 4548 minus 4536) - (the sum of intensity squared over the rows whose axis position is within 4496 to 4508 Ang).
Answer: -4406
